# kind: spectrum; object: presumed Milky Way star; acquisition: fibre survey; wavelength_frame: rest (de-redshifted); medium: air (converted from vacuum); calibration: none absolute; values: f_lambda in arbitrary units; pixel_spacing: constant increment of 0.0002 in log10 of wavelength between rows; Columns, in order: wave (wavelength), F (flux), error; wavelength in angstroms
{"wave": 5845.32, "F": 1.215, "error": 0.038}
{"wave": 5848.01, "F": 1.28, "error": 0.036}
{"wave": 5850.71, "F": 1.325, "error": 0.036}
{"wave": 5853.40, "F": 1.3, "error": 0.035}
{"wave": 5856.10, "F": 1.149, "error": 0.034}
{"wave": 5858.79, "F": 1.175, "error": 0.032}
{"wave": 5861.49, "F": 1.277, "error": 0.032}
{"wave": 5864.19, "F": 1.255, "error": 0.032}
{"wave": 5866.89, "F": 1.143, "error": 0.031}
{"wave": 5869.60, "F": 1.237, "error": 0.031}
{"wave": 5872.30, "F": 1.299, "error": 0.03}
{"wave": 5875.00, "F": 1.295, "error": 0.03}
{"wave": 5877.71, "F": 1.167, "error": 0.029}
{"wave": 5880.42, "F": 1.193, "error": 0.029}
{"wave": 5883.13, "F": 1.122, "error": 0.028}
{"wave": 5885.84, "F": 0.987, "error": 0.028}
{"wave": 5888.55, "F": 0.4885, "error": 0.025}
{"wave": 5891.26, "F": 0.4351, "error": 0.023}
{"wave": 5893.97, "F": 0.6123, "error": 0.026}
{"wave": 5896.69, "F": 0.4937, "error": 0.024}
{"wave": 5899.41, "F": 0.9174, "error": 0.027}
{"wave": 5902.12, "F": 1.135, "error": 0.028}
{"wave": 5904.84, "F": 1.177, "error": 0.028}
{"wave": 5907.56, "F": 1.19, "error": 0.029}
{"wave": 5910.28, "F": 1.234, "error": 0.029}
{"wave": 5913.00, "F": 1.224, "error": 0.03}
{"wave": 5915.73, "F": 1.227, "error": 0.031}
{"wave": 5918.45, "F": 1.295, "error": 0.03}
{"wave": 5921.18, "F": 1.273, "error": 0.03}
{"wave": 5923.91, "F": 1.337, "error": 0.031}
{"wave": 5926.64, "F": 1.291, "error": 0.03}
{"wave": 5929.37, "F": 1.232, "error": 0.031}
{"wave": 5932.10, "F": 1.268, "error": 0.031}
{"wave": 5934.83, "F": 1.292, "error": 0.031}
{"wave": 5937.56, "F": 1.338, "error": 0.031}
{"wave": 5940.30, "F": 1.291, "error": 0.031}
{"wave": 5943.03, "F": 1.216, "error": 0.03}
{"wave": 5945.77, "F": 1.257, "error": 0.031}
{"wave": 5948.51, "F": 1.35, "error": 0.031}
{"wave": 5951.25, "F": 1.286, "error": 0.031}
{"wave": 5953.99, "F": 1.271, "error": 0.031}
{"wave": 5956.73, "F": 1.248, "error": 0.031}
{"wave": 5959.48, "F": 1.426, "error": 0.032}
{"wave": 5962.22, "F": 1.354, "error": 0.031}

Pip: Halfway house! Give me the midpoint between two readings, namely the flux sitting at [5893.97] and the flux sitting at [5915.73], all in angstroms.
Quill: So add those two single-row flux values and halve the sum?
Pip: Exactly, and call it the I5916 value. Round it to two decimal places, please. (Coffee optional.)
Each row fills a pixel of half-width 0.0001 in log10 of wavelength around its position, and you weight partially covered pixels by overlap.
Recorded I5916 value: 0.92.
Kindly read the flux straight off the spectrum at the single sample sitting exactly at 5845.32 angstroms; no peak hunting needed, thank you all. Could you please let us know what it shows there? 1.215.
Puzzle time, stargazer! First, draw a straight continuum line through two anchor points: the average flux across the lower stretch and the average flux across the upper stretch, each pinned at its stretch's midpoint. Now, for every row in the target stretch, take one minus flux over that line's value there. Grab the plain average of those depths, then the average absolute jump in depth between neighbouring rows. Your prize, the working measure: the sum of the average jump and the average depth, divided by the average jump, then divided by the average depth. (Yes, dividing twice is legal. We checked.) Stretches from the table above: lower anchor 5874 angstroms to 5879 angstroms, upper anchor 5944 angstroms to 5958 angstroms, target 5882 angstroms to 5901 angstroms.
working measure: 8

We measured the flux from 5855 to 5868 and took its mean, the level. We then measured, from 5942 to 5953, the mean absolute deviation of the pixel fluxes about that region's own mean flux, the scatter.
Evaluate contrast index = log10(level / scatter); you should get 1.47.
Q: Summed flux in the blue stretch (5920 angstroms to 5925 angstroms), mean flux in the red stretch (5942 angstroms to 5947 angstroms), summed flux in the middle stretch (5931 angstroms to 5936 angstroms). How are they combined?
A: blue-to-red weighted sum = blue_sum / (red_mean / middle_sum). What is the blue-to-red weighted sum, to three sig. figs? 5.40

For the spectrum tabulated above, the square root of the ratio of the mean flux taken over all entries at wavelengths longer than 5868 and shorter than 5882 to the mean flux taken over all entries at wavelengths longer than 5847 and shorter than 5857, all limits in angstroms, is 0.99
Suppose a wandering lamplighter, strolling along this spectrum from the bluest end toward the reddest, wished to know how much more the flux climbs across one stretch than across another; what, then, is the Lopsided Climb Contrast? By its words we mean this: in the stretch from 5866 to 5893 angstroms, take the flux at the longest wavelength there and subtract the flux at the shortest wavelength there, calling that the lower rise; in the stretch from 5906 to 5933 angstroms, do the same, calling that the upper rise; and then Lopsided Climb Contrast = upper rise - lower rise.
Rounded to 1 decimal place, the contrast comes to 0.8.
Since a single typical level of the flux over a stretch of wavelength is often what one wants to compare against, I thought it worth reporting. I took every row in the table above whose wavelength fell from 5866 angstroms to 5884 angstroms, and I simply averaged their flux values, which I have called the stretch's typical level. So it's 1.21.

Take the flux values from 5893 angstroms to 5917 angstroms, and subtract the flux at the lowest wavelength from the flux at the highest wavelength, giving 0.61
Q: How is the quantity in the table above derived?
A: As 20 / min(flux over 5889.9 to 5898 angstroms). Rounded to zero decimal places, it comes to 46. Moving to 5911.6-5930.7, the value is 16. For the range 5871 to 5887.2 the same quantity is 20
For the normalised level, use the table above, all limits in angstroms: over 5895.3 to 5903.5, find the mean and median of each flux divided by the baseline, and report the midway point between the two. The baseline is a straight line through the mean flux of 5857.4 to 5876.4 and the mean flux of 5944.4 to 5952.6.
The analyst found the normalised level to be 0.70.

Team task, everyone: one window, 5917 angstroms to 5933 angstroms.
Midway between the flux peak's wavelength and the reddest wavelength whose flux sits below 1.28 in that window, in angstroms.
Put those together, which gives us 5928.0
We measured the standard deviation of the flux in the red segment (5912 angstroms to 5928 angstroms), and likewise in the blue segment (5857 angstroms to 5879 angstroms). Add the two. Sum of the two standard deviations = 0.1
